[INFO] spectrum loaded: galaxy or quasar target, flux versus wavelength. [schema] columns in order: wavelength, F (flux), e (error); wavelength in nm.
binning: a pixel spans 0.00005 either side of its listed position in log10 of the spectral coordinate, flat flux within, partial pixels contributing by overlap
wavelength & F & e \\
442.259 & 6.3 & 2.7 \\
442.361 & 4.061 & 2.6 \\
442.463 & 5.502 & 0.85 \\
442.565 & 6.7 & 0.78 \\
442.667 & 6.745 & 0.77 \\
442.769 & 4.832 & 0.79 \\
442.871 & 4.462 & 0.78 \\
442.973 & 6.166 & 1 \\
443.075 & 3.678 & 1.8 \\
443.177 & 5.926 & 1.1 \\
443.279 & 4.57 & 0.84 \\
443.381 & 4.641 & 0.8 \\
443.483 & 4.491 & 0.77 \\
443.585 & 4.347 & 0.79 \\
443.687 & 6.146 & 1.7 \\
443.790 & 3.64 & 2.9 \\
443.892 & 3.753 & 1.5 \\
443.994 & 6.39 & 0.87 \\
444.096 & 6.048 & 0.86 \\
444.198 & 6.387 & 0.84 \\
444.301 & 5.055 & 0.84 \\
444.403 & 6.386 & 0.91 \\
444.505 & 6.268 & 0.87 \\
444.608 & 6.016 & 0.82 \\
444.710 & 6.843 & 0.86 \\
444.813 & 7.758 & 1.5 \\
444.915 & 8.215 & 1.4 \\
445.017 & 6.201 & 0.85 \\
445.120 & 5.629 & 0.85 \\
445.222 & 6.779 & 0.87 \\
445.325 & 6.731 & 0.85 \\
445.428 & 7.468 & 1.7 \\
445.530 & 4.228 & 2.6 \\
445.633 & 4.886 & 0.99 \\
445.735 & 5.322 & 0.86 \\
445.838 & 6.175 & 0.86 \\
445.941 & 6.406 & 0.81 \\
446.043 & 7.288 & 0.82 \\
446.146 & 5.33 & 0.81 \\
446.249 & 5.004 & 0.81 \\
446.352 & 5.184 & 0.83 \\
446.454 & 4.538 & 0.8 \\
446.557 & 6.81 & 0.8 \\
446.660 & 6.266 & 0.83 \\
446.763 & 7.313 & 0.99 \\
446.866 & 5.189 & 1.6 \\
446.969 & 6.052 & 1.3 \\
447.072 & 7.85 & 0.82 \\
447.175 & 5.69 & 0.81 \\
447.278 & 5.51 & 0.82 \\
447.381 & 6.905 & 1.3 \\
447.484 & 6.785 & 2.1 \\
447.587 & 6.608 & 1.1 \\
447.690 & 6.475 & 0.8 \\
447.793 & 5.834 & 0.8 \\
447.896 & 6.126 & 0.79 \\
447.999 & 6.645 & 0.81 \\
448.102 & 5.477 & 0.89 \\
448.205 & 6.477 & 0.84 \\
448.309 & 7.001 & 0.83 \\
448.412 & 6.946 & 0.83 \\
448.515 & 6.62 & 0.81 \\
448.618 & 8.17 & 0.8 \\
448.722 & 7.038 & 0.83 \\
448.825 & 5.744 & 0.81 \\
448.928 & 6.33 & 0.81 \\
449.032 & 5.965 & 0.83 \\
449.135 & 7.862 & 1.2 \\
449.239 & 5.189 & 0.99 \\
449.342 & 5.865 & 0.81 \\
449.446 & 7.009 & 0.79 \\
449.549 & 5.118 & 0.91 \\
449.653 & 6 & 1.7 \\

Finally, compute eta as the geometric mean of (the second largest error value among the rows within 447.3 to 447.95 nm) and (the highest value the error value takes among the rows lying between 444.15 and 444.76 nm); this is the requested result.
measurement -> 1.09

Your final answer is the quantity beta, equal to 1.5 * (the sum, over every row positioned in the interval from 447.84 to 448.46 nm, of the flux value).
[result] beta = 58.0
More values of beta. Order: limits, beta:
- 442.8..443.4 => 44.2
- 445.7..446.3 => 53.3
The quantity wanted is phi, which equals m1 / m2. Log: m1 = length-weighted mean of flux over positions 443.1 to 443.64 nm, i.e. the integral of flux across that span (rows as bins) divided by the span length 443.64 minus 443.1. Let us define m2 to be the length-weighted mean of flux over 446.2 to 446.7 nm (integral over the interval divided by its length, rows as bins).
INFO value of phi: 0.86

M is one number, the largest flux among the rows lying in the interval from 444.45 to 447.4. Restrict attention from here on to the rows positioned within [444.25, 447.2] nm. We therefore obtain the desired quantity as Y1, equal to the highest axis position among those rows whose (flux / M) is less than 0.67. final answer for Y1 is 446.866 nm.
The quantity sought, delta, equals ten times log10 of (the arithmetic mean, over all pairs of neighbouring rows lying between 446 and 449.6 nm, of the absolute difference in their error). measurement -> -8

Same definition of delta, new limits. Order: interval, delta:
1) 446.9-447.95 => -5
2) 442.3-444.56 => -4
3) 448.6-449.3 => -10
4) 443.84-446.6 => -7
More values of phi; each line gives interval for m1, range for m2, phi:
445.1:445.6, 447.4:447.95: 0.96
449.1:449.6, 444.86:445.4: 0.91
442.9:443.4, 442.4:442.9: 0.88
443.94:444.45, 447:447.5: 0.93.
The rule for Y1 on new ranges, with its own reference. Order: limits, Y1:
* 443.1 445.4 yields 444.301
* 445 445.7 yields 445.633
